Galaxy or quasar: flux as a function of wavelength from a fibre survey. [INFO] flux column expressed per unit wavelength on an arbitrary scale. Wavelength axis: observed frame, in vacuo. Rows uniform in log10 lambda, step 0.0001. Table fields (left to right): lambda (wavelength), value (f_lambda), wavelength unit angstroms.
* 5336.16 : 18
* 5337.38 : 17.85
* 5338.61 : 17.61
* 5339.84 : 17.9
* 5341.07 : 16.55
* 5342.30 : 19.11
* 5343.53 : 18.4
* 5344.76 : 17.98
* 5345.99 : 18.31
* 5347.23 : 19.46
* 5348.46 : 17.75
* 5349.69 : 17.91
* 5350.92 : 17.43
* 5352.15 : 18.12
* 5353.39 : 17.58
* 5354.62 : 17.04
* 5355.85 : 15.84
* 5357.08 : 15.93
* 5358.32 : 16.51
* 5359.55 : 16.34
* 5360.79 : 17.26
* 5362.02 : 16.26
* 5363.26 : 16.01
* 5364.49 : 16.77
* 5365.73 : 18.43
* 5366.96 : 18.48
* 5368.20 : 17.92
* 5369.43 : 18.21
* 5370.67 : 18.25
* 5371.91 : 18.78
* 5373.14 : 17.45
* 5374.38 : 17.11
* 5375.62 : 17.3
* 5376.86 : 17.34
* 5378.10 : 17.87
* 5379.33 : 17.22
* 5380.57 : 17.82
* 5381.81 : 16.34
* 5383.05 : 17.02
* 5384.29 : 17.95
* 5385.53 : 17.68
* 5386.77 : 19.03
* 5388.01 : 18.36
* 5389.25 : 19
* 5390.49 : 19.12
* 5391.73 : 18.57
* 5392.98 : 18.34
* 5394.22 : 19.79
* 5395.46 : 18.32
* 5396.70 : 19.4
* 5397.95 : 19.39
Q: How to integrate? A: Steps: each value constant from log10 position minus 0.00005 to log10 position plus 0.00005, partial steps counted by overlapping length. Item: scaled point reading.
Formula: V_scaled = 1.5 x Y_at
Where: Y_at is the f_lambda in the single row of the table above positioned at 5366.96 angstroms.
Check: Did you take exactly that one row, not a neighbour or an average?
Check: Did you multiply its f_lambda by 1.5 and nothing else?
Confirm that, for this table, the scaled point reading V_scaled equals 27.7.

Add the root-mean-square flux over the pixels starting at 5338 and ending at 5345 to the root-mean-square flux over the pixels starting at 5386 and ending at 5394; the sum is 36.7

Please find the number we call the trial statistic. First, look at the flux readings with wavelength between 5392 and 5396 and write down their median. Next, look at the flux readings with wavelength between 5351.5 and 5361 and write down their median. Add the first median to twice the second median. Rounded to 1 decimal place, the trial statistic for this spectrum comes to 51.9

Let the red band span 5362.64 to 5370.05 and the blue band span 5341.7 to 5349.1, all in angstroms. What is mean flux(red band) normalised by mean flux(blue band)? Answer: 0.95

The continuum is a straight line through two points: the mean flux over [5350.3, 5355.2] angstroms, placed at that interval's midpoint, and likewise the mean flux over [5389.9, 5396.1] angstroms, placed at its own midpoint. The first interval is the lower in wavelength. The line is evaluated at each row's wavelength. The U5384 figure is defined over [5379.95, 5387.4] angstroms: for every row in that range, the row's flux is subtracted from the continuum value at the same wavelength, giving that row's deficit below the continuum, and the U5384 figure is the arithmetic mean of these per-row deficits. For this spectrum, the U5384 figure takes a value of 0.9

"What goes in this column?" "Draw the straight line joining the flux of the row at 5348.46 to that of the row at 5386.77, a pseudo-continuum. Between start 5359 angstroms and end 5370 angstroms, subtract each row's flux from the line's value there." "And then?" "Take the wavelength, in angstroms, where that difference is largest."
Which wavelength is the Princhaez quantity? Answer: 5363.26 angstroms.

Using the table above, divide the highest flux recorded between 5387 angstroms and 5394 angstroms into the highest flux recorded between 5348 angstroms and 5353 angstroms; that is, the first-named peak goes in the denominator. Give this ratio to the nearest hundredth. 0.95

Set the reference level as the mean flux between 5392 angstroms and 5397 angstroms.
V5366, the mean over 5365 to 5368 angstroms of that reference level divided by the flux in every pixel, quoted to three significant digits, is 1.03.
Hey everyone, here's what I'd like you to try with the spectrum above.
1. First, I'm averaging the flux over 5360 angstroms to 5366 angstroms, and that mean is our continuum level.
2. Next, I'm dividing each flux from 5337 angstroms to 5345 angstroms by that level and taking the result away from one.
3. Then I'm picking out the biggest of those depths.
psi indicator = 0.02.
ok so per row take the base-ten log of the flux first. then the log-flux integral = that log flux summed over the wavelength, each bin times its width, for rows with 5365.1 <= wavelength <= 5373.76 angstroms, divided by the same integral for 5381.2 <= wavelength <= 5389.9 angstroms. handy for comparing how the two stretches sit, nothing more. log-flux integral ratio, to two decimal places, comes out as 1.00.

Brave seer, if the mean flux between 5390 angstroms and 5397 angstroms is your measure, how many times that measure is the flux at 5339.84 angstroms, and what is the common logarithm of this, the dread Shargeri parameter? -0.024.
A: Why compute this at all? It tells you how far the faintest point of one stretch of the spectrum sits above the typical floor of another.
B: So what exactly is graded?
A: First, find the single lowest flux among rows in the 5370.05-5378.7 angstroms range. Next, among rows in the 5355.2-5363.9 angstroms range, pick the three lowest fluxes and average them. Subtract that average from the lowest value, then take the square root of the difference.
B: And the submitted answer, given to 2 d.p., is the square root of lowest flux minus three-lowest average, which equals 1.09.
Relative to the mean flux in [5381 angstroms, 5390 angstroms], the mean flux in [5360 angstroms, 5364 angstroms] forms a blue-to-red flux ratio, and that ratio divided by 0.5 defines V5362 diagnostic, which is 1.84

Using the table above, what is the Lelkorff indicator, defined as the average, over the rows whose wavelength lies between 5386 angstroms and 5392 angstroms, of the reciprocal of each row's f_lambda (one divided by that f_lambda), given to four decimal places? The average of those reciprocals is 0.0532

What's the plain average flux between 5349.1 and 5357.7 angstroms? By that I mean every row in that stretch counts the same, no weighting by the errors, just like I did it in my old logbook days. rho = 17.1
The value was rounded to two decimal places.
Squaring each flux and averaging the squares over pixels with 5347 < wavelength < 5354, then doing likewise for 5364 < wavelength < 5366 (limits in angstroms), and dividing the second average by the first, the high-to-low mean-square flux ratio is 0.95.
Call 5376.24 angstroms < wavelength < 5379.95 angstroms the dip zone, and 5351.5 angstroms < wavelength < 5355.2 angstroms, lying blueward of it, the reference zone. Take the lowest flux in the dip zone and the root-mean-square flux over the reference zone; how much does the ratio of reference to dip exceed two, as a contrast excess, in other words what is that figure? -0.98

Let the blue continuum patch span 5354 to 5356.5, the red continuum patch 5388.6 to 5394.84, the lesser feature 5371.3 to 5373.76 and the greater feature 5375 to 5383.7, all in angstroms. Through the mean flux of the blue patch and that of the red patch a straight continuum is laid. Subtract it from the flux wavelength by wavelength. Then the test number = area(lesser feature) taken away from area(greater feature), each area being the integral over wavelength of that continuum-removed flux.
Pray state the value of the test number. -8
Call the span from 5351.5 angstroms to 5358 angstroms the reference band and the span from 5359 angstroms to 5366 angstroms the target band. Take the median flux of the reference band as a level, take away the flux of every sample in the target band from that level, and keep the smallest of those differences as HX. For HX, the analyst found -1.4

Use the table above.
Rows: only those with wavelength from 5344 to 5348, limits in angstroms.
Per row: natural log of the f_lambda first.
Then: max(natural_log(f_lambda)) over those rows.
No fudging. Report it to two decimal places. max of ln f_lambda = 2.97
